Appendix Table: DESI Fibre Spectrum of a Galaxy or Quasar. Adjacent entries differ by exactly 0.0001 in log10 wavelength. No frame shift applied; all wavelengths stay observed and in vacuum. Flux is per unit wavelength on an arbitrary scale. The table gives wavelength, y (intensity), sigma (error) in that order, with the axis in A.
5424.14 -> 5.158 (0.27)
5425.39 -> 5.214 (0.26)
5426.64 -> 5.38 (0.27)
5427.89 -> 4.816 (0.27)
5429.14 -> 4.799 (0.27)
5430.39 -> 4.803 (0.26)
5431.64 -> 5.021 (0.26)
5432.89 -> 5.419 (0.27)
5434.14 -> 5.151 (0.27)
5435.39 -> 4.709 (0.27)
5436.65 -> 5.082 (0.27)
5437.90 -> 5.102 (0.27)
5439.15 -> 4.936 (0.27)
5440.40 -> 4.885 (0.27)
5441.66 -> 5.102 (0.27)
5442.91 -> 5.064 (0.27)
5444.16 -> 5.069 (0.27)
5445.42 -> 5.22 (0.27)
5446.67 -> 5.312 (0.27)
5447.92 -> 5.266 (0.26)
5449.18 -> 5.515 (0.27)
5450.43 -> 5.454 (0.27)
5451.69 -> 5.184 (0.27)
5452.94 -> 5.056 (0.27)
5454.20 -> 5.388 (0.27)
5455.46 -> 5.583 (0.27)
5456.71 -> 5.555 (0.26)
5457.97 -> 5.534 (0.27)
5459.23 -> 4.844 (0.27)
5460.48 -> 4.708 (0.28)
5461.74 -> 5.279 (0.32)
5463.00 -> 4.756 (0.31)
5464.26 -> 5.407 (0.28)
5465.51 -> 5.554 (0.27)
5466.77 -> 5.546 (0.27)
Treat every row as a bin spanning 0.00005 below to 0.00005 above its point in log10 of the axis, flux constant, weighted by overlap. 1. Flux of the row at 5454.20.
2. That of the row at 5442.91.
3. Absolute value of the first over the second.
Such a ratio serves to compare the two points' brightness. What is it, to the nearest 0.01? 1.06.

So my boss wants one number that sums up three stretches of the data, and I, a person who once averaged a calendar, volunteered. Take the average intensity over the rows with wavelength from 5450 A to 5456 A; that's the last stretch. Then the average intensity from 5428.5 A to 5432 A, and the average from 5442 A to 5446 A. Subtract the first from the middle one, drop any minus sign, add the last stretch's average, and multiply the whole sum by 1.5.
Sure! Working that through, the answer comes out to 8.36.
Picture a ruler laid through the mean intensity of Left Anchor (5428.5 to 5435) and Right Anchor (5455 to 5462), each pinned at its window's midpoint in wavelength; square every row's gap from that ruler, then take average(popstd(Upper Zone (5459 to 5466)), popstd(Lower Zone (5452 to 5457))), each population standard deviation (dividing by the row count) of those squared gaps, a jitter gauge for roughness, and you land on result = 0.084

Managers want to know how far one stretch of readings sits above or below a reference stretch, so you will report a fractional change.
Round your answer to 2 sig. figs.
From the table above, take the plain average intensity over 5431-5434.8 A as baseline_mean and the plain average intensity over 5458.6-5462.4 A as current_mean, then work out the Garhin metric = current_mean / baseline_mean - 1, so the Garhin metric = -0.049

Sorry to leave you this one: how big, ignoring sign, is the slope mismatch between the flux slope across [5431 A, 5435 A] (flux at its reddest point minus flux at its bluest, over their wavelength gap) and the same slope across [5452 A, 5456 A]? 0.16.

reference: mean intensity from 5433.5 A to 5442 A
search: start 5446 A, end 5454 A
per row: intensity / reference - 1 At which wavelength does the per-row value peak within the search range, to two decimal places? 5449.18 A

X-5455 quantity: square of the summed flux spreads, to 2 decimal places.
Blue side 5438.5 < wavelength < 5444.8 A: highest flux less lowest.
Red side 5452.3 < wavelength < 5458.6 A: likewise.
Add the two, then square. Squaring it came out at 0.55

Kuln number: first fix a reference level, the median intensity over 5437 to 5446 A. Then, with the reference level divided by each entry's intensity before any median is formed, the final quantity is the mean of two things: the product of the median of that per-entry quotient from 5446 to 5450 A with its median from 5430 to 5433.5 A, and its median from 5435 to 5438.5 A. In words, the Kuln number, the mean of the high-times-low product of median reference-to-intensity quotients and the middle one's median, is 0.98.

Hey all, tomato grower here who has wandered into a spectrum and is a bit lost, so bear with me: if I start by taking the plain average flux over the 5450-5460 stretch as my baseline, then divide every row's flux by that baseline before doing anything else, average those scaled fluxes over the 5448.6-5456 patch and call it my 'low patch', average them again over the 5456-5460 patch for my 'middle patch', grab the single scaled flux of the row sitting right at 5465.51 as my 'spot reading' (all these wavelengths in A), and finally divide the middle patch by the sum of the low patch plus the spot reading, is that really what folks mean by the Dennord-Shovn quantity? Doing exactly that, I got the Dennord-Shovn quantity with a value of 0.486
